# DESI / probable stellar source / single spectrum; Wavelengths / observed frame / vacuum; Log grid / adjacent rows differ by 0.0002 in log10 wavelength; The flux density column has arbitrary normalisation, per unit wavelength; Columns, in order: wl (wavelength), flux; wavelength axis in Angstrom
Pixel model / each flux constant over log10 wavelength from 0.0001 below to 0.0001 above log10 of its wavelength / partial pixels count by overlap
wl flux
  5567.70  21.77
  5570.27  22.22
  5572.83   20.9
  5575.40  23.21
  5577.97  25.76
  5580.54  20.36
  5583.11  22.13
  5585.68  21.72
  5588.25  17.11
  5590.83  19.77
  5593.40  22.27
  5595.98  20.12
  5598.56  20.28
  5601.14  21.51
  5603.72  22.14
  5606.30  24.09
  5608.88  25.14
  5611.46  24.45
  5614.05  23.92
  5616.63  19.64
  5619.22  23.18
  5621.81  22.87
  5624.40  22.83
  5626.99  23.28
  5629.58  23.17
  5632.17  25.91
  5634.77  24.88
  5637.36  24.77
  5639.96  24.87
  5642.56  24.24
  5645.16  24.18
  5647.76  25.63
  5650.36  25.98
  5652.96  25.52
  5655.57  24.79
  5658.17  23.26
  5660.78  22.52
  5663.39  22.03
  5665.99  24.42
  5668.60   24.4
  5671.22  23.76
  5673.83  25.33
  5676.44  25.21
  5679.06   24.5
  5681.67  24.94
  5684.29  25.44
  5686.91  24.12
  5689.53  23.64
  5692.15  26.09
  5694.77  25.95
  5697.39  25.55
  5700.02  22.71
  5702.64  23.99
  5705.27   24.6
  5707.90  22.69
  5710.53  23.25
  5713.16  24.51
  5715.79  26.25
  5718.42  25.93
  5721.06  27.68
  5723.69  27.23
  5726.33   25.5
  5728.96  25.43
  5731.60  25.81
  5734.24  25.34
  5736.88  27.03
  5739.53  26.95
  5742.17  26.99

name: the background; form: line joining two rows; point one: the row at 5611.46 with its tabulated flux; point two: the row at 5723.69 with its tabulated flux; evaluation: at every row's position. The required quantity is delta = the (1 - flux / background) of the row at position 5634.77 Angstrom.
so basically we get 0.01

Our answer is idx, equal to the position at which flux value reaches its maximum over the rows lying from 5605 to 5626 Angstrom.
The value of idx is 5608.88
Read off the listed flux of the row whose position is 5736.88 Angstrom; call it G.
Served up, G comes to 27.03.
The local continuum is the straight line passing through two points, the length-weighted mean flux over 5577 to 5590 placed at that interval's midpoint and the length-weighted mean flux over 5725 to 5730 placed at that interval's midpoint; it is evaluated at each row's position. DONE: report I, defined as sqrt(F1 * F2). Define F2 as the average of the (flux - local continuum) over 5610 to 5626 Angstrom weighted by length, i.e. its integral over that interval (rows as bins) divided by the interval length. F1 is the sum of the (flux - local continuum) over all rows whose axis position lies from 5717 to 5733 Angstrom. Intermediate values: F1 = 5.1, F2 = 0.6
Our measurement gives 1.7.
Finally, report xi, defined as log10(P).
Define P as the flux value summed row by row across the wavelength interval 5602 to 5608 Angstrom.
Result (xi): 1.66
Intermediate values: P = 46.2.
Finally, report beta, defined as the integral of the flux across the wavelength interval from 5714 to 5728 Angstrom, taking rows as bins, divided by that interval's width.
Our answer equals 26.4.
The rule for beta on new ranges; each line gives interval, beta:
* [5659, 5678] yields 23.9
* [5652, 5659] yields 24.6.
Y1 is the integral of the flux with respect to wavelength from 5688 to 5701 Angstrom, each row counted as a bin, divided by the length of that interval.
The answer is 24.8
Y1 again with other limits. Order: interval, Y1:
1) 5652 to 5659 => 24.6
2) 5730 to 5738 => 26.0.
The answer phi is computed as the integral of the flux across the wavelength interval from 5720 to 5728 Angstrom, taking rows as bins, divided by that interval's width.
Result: 26.7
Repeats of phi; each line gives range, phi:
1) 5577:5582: 22.9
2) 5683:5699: 25.1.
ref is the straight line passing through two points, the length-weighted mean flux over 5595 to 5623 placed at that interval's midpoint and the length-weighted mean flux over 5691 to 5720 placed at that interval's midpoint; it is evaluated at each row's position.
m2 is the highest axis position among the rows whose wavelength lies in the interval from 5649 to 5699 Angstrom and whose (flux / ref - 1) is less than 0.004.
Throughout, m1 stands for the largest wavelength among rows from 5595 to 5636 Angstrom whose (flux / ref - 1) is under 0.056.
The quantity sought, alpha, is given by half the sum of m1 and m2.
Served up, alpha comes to 5659.6 Angstrom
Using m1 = 5629.58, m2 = 5689.53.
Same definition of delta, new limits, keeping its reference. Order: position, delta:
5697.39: 0.04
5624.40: 0.08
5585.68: 0.09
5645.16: 0.04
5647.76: -0.01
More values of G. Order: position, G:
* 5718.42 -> 25.93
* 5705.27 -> 24.6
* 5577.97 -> 25.76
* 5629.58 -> 23.17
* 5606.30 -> 24.09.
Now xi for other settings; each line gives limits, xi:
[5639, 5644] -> 1.69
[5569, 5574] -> 1.63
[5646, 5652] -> 1.71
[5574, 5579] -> 1.69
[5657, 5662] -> 1.66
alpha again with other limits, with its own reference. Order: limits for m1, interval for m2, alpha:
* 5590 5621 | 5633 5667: 5641.3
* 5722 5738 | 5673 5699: 5711.9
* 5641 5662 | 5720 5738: 5697.5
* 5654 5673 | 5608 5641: 5647.8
